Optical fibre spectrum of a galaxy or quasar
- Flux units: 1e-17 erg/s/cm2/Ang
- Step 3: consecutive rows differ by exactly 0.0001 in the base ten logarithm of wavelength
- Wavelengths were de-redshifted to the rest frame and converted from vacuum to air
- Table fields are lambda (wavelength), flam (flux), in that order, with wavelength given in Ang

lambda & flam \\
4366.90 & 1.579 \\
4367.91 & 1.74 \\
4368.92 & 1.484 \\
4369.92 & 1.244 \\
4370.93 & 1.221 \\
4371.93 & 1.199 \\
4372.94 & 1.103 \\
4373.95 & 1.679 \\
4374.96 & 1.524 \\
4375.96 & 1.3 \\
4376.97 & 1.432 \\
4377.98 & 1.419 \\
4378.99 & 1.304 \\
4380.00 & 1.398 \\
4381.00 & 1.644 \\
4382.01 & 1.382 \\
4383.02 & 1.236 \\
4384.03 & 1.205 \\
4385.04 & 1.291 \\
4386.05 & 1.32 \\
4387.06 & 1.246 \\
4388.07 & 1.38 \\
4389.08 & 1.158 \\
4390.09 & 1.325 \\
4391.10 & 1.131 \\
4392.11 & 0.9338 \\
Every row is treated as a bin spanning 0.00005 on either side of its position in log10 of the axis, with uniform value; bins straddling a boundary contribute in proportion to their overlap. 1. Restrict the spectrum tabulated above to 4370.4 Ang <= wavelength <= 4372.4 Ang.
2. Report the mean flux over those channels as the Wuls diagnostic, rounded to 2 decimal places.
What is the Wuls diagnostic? 1.21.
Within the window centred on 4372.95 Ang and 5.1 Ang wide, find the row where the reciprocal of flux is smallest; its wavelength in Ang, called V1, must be 4373.95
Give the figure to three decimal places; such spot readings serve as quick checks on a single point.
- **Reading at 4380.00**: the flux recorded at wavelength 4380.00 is 1.398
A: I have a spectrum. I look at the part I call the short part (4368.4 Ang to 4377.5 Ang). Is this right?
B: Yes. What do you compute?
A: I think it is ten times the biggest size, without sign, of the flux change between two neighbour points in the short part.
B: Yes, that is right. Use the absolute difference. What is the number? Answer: 5.76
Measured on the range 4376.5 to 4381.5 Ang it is 2.46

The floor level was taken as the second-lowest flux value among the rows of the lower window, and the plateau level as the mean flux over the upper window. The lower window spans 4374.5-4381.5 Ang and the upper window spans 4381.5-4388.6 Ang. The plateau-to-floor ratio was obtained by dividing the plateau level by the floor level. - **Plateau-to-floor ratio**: 0.99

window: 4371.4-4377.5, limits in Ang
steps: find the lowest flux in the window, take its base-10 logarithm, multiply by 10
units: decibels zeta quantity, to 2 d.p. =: 0.43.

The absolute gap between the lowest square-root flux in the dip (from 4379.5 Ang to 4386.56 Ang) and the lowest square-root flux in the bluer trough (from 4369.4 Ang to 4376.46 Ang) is 0.047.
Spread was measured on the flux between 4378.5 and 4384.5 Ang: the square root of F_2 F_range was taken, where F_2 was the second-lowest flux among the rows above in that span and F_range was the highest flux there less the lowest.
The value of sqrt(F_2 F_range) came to 0.7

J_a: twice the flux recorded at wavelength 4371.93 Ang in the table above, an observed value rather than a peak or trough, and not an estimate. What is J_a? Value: 2.40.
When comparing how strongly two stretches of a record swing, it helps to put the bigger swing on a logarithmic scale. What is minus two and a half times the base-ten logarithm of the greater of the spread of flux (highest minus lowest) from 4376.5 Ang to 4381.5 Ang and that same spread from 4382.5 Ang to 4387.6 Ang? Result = 1.17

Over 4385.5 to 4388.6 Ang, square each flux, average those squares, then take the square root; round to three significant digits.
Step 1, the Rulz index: 1.32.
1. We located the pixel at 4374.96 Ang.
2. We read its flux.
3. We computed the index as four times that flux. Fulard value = 6.1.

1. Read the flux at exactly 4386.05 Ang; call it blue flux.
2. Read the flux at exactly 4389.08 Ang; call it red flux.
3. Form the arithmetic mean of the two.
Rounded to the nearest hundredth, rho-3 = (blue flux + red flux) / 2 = 1.24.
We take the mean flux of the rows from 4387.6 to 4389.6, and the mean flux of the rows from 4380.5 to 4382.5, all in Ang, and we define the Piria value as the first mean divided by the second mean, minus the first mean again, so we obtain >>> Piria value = -0.43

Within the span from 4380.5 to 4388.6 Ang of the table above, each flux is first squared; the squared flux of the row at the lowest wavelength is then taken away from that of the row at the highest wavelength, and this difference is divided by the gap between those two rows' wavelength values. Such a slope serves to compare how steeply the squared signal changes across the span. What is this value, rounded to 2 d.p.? -0.11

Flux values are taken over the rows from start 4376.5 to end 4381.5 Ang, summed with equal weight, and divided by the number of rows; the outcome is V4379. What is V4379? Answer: 1.44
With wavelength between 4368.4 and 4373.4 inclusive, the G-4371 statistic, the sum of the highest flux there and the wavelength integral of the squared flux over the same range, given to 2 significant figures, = 9.4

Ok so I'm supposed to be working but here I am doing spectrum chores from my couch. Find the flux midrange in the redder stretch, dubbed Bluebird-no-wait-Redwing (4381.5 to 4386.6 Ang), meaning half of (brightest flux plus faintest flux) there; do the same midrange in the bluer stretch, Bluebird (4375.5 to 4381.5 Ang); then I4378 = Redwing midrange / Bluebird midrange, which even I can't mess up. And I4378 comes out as 0.88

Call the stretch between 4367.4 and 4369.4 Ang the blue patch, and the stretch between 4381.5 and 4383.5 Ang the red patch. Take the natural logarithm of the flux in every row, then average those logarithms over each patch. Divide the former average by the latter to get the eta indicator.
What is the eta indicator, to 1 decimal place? 1.8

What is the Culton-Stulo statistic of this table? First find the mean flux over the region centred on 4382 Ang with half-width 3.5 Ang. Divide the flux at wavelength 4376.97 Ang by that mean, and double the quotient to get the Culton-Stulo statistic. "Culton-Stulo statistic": 2.1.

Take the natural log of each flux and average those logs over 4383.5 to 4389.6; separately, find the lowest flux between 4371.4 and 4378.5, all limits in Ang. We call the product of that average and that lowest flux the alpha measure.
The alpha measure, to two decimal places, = 0.26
